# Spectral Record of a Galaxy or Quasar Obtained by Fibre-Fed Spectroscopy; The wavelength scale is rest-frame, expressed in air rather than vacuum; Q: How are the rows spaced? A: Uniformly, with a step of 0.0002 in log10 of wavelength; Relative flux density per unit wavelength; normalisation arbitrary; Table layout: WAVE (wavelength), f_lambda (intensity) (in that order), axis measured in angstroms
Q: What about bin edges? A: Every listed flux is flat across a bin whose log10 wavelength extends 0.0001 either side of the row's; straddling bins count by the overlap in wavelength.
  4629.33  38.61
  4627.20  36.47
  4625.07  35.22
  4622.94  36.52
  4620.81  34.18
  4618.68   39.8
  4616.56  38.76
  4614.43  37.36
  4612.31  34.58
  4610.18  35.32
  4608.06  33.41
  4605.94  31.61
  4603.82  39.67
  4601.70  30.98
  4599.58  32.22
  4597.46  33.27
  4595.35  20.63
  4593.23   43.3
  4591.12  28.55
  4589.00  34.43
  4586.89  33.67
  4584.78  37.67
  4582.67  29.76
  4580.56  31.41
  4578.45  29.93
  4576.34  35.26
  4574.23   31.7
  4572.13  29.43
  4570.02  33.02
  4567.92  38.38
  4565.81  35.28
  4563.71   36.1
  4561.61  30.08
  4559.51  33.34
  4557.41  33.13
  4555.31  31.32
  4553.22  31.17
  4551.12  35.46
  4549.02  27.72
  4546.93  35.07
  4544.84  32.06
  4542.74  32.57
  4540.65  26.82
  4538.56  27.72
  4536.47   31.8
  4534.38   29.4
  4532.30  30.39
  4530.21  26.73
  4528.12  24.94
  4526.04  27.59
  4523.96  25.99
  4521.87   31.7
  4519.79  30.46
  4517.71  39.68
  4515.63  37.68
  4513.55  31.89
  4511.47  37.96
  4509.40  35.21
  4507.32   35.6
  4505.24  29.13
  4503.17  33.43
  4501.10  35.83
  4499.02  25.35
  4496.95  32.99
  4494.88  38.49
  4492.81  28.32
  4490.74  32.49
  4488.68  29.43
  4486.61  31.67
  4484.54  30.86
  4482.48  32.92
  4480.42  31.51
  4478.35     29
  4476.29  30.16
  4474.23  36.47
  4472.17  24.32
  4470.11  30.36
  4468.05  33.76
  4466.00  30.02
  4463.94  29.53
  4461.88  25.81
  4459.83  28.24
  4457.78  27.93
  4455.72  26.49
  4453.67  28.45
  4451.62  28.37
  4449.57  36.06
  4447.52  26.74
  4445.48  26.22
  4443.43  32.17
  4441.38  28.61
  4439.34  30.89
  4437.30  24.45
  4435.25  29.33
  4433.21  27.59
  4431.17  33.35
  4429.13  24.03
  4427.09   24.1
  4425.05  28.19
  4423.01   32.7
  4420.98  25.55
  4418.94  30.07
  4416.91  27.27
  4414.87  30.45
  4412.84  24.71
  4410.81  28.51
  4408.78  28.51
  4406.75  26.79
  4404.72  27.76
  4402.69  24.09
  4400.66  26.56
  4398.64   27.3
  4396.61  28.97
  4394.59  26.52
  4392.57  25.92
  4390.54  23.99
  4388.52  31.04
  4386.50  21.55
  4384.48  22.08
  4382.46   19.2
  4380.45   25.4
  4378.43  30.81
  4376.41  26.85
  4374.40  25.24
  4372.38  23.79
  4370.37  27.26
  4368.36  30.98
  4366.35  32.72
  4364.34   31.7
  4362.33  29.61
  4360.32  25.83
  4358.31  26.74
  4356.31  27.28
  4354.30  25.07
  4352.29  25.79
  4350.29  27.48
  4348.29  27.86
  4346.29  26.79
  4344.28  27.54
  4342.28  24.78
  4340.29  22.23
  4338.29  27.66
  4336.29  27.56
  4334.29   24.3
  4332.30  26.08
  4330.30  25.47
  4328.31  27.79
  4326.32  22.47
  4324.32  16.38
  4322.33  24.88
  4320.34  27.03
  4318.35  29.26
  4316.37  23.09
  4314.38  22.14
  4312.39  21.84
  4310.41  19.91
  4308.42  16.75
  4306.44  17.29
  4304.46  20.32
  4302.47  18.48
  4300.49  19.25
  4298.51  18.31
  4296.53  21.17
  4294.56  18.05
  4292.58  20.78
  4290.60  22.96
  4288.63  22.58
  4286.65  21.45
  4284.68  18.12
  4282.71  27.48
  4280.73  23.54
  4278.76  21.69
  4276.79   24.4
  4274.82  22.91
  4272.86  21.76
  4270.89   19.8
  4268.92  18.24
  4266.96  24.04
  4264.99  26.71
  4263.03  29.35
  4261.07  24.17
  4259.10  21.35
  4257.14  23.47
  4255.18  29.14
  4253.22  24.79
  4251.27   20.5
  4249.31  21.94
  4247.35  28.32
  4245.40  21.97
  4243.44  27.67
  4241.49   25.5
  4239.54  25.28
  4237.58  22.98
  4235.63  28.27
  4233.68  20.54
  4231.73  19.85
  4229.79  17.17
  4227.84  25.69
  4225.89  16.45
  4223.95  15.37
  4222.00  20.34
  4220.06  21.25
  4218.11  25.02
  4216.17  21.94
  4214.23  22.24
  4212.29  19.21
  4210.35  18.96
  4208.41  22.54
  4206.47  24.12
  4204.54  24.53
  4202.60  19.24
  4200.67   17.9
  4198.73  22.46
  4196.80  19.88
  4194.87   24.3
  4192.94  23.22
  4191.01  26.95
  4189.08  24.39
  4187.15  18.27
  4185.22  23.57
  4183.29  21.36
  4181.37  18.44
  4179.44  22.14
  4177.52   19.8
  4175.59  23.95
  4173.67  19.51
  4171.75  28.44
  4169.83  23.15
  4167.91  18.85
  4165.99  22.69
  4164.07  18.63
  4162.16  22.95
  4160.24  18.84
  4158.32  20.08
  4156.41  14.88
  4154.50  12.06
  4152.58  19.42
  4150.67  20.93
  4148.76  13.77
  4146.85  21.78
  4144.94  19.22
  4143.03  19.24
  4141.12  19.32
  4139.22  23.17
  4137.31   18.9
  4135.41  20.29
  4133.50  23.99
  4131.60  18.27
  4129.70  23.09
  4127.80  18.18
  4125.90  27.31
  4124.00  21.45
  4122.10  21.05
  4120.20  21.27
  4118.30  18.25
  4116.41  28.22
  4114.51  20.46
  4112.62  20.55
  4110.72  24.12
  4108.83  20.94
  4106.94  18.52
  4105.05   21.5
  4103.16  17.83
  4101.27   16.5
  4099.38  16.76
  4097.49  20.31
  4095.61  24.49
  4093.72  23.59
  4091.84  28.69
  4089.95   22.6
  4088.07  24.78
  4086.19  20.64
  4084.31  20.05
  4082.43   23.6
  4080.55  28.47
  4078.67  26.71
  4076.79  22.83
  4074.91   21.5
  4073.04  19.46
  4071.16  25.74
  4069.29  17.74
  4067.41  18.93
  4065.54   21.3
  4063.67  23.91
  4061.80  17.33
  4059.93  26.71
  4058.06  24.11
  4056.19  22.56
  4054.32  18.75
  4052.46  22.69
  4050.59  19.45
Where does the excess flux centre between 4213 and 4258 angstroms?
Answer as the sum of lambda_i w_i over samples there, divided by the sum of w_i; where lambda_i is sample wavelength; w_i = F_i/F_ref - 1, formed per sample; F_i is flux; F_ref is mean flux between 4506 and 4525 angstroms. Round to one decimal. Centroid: 4233.8 angstroms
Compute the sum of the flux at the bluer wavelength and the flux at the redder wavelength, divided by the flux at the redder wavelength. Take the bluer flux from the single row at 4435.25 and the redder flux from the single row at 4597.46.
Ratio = 1.9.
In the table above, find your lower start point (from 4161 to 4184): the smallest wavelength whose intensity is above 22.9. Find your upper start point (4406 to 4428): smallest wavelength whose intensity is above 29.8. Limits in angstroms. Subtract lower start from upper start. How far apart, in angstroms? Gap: 252.7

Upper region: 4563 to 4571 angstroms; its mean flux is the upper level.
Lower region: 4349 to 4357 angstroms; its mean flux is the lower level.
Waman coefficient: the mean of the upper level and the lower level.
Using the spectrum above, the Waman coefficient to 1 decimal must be 31.1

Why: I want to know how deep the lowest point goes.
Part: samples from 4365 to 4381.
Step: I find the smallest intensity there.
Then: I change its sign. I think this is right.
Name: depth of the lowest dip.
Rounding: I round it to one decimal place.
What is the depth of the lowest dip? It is -23.8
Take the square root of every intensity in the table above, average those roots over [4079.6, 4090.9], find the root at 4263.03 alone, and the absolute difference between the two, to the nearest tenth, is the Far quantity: 0.6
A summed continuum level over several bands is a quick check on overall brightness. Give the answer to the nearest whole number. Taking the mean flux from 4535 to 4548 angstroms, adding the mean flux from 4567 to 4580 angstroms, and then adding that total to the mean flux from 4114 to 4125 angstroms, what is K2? 86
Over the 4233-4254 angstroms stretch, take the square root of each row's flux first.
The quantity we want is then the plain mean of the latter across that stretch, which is 4.93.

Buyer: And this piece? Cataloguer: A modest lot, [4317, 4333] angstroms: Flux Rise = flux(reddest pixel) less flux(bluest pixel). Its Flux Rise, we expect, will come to -3.2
